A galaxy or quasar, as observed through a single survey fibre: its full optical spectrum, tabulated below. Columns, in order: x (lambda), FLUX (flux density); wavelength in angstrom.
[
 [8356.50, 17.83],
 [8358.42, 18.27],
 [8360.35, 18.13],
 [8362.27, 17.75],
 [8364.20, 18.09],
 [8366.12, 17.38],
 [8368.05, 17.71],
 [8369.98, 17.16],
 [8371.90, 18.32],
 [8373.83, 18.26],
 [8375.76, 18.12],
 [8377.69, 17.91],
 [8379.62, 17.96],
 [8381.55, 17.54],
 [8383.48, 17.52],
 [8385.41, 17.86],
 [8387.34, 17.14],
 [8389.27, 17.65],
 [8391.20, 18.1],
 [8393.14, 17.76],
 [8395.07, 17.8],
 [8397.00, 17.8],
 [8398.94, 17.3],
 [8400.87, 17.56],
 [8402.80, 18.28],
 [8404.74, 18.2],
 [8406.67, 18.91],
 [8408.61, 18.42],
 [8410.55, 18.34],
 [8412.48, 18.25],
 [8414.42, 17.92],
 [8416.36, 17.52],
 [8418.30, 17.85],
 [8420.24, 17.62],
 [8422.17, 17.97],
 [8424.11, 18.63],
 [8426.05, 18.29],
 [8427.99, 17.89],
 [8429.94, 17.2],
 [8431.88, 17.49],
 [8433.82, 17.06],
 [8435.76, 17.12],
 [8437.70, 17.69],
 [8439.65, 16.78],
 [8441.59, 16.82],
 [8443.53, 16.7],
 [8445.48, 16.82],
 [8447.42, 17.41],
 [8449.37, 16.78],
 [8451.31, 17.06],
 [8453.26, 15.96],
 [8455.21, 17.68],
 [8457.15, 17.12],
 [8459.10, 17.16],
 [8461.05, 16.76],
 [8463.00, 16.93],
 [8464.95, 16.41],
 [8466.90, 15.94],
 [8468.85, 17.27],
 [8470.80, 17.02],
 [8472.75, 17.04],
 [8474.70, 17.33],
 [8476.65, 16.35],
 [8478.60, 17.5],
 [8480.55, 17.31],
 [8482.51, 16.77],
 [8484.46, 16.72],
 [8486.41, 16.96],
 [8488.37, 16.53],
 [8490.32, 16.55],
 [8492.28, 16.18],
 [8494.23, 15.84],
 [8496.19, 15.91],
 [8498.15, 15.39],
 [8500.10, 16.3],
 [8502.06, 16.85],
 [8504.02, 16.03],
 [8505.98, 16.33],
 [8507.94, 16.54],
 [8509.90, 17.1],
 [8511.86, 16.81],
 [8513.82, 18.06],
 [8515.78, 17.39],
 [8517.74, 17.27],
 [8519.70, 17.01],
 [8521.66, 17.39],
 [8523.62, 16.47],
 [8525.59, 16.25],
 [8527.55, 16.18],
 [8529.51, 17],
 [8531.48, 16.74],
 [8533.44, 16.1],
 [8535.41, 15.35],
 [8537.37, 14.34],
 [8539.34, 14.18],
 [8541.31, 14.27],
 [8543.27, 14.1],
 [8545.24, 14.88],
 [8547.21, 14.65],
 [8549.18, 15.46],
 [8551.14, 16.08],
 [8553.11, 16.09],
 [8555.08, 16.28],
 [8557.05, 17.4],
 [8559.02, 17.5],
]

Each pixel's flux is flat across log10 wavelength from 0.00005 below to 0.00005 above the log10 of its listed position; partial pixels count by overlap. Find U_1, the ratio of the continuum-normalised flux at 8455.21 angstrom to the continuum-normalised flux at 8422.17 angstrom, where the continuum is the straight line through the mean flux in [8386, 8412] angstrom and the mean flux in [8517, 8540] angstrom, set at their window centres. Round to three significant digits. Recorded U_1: 1.01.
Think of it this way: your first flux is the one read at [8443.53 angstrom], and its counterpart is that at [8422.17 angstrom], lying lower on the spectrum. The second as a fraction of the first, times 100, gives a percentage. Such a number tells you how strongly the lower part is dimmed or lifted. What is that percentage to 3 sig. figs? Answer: 108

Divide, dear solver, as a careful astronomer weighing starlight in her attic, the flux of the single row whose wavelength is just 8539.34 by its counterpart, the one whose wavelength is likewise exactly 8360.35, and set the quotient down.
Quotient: 0.782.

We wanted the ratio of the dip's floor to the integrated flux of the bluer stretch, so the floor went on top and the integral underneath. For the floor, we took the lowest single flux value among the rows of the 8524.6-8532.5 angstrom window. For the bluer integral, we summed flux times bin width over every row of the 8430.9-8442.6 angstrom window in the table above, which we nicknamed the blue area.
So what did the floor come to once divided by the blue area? 0.081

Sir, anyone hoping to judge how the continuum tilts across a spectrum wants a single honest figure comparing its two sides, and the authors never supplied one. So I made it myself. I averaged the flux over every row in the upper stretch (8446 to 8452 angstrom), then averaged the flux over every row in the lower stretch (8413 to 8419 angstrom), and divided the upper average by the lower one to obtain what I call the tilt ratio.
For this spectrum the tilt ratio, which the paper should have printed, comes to 0.96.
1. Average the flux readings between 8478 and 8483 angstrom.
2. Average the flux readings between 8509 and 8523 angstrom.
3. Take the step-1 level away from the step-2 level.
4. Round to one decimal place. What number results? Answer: 0.1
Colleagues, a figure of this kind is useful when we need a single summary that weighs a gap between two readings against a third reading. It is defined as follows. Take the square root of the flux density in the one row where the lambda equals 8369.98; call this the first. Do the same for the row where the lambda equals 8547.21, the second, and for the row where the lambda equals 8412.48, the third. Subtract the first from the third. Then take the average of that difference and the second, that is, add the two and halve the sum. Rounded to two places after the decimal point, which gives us 1.98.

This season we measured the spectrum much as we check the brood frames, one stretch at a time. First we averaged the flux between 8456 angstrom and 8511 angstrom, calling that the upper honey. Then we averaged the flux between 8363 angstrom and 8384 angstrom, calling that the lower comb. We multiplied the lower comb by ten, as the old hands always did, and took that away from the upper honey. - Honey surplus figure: -161.5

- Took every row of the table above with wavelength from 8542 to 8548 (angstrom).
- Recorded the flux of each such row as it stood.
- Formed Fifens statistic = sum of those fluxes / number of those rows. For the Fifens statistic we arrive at 14.5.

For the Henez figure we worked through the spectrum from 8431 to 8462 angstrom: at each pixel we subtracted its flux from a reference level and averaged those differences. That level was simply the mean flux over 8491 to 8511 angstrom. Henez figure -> -0.78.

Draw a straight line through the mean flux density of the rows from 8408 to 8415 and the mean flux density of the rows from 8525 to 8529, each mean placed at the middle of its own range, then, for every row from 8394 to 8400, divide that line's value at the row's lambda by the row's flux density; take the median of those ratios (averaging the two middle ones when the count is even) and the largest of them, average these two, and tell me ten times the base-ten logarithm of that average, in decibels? 0.23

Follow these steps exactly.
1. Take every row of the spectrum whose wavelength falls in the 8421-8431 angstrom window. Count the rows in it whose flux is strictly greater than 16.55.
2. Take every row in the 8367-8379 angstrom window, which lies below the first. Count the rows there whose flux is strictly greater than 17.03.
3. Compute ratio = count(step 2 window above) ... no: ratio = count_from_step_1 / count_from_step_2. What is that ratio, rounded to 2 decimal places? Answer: 0.83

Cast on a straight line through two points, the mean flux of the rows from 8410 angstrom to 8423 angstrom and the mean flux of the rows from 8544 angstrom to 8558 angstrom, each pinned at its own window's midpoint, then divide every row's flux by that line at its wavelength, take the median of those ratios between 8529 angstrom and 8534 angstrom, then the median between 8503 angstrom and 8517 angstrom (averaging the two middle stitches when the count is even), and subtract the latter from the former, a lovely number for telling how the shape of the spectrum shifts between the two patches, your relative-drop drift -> 0.015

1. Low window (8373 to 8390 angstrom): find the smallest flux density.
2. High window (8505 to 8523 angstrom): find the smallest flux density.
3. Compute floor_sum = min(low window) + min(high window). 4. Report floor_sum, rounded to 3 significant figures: 33.5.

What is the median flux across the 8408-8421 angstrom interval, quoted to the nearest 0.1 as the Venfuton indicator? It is 17.9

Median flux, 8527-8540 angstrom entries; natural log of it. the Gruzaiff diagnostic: 2.779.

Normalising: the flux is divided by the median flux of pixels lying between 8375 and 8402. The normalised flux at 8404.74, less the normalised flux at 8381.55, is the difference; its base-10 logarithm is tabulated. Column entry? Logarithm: -1.43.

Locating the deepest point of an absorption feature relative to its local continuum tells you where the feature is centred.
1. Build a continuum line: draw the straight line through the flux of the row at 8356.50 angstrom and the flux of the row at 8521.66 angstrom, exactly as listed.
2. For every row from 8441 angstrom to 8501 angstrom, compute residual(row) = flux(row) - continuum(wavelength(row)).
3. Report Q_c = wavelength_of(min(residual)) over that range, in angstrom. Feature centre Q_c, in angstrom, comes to 8498.15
